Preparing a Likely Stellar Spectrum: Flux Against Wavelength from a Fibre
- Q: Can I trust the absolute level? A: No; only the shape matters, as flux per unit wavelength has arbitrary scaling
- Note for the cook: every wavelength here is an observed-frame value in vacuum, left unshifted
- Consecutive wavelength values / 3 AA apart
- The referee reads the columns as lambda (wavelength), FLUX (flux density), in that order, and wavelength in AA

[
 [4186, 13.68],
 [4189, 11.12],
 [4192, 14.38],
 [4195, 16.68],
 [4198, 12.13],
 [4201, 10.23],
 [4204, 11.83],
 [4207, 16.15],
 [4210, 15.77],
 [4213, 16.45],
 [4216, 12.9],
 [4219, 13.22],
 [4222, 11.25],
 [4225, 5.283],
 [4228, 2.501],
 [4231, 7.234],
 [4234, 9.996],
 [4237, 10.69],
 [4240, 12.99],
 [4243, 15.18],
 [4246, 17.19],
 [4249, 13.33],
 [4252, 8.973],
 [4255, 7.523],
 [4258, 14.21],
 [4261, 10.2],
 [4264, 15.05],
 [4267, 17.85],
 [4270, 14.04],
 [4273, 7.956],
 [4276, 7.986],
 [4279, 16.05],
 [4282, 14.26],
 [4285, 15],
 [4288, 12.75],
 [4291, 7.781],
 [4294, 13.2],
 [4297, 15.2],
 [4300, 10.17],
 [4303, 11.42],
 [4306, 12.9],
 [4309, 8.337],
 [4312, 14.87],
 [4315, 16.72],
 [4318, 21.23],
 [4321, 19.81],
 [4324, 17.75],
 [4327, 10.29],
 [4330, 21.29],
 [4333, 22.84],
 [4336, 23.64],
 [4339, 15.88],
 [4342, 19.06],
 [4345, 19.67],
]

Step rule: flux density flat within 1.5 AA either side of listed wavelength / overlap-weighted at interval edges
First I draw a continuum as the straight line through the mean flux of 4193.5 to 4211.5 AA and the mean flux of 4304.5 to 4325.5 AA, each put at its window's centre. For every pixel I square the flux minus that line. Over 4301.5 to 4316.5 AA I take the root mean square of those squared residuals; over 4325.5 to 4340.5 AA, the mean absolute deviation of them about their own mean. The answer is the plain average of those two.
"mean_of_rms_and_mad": 20.7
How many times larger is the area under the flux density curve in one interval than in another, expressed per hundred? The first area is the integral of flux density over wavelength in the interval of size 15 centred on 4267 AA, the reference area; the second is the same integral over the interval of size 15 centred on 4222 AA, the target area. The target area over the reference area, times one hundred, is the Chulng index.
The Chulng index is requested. 69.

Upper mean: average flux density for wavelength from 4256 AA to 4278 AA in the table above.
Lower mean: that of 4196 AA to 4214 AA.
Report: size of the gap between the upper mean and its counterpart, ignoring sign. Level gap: 1.3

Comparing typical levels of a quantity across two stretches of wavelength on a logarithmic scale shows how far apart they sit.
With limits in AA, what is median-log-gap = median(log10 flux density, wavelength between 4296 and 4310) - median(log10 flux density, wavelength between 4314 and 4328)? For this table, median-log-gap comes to -0.19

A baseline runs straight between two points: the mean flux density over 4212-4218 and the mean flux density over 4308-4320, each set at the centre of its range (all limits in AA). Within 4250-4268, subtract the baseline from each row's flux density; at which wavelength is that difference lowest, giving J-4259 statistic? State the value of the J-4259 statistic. 4255 AA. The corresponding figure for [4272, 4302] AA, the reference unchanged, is 4291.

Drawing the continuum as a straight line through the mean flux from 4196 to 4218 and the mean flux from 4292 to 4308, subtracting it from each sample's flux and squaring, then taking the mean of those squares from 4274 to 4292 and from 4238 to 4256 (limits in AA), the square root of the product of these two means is 11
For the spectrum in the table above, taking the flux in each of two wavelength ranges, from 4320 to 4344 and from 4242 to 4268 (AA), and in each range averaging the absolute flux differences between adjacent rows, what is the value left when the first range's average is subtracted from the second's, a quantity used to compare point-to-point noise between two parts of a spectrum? -1.1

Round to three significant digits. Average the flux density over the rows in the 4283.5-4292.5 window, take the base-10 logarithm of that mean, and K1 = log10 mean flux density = 1.07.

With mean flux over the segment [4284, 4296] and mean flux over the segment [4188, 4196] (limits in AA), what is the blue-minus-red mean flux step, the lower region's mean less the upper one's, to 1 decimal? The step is 1.9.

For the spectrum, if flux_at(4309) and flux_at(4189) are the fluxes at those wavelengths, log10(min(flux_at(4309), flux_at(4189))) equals 0.92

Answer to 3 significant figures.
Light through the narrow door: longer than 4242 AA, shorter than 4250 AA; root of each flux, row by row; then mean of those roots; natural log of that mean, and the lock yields 1.36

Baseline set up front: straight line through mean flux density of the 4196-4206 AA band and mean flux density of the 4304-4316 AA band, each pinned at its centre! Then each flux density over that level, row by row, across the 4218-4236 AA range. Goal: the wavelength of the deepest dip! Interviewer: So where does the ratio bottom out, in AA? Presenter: 4228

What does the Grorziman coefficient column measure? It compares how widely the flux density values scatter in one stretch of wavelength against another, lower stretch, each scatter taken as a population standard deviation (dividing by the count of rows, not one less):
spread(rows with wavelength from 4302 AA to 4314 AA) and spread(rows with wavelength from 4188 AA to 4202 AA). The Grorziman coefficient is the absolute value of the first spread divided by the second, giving 1.02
